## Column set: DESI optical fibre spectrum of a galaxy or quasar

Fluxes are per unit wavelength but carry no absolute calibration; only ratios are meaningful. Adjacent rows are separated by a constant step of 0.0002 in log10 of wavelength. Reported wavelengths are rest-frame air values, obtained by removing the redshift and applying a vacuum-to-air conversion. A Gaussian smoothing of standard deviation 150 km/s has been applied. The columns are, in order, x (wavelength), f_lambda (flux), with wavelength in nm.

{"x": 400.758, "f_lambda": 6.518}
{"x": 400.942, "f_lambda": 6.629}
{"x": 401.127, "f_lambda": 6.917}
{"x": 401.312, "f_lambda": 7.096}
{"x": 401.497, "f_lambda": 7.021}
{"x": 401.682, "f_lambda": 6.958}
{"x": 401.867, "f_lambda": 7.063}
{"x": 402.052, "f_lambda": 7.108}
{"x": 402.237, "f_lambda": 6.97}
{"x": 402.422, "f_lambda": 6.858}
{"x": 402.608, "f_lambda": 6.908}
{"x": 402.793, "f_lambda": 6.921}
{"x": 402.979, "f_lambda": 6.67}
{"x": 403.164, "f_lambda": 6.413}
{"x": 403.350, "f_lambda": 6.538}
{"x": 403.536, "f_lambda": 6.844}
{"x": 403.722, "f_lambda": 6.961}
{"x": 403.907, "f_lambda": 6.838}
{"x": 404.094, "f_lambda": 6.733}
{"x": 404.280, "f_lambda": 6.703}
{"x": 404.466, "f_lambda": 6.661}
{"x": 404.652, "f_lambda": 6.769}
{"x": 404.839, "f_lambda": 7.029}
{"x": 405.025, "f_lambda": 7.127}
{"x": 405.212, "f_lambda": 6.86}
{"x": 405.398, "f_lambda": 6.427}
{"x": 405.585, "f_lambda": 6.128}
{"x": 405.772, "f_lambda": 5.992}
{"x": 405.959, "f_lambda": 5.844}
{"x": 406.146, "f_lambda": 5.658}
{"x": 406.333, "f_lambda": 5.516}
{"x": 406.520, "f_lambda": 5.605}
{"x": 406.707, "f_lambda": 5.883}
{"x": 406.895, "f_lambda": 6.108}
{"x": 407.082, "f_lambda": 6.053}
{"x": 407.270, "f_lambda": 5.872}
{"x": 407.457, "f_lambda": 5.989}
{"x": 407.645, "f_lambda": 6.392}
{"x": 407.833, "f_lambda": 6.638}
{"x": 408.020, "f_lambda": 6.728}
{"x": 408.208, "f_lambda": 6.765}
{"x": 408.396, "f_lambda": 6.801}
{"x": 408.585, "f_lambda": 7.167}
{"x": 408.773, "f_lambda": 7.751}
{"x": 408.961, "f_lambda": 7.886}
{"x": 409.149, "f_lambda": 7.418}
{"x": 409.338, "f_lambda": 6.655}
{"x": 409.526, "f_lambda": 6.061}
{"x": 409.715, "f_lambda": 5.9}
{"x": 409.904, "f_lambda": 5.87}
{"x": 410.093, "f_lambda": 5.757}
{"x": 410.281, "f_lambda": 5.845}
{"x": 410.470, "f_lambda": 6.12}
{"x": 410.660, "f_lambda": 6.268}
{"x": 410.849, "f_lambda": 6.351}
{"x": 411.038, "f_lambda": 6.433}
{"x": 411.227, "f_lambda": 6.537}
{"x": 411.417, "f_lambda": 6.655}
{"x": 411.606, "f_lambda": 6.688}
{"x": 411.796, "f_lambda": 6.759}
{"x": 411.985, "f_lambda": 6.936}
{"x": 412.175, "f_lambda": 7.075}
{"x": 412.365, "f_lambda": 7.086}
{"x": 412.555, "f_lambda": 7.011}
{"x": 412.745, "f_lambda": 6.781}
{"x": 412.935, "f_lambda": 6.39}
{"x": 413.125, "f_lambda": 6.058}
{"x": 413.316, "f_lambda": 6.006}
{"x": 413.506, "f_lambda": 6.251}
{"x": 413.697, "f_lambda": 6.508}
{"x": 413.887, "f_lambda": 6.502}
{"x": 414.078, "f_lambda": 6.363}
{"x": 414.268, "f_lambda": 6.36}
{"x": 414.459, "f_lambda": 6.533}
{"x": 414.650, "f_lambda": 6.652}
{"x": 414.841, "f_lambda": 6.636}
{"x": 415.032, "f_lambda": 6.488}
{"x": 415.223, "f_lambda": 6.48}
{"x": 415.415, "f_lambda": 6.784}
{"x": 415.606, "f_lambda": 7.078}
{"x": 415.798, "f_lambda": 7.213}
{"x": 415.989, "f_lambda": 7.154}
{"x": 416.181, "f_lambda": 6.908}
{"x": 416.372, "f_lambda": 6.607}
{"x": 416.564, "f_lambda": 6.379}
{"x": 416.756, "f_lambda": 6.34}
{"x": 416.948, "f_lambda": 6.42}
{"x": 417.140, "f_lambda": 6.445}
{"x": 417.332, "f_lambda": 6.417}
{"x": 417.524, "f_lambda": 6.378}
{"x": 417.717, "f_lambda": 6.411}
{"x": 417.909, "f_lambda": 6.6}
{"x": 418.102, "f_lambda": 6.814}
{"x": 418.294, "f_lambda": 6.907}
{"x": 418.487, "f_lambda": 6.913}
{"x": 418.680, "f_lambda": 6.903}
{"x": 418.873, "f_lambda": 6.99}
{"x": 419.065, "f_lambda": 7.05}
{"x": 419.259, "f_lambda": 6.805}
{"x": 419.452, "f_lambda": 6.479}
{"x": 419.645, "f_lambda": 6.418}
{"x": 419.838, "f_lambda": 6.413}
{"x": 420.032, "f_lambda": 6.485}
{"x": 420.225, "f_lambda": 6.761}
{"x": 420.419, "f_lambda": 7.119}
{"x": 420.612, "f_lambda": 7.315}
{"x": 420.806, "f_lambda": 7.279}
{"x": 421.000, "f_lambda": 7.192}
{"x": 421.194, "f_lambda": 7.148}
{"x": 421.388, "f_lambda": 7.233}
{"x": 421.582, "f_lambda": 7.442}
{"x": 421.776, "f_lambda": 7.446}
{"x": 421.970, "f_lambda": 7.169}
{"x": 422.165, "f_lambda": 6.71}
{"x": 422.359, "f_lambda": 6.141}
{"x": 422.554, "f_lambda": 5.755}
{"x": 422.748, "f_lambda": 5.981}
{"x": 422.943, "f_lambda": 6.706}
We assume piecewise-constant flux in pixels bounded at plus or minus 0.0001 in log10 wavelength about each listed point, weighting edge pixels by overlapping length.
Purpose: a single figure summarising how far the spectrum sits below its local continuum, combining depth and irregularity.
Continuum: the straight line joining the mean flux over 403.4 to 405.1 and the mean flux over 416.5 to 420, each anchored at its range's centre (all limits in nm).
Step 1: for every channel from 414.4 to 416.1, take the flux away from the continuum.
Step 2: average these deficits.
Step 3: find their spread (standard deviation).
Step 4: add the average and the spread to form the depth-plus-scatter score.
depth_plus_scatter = 0.2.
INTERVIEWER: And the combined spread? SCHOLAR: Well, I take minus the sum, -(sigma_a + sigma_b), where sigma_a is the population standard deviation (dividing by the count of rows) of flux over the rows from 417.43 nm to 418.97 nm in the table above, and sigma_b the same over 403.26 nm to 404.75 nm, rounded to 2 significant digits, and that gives -0.35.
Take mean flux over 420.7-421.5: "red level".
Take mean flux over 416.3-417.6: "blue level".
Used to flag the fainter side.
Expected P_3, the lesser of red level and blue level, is 6.4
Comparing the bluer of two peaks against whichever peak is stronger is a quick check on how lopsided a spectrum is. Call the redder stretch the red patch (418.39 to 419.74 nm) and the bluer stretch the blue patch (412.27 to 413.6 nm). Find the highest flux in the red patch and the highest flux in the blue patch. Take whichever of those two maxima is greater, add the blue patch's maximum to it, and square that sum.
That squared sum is 201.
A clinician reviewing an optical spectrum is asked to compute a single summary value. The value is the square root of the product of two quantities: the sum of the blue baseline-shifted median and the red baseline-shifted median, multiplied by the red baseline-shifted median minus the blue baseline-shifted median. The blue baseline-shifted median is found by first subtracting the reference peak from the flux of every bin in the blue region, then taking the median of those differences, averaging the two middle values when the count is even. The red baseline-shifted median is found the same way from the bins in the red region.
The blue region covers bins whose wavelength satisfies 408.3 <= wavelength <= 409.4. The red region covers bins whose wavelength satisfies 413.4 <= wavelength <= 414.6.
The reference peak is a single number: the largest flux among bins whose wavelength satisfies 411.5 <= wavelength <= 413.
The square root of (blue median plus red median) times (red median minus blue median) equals 0.62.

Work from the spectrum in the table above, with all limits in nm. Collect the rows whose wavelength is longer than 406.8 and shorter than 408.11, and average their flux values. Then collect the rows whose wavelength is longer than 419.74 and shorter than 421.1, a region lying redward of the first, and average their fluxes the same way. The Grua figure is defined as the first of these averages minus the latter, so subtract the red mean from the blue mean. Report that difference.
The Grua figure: -0.68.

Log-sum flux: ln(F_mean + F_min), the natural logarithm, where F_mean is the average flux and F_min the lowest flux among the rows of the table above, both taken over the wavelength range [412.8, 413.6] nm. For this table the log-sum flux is 2.50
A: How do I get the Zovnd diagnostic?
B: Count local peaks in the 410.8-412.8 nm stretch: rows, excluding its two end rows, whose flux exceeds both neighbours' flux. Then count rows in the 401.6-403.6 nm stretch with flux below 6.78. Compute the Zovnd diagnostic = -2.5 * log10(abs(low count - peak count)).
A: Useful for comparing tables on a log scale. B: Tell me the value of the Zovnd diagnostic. -0.8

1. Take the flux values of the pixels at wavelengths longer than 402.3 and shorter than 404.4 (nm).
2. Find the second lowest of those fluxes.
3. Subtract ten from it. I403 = -3.5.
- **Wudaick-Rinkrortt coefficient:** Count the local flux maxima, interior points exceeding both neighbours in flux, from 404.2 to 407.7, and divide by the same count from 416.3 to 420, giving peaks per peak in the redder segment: 0.7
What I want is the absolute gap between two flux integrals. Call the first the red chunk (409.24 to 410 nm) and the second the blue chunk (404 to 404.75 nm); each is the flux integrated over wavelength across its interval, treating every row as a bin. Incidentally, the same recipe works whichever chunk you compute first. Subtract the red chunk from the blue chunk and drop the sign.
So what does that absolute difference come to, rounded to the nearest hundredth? 0.38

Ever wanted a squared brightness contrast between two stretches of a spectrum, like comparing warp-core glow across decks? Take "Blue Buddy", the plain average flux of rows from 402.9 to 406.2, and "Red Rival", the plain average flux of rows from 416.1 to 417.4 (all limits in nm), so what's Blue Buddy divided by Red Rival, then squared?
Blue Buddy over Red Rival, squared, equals 1.02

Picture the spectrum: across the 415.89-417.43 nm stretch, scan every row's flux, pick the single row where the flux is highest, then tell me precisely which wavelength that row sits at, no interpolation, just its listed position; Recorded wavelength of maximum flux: 415.989 nm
